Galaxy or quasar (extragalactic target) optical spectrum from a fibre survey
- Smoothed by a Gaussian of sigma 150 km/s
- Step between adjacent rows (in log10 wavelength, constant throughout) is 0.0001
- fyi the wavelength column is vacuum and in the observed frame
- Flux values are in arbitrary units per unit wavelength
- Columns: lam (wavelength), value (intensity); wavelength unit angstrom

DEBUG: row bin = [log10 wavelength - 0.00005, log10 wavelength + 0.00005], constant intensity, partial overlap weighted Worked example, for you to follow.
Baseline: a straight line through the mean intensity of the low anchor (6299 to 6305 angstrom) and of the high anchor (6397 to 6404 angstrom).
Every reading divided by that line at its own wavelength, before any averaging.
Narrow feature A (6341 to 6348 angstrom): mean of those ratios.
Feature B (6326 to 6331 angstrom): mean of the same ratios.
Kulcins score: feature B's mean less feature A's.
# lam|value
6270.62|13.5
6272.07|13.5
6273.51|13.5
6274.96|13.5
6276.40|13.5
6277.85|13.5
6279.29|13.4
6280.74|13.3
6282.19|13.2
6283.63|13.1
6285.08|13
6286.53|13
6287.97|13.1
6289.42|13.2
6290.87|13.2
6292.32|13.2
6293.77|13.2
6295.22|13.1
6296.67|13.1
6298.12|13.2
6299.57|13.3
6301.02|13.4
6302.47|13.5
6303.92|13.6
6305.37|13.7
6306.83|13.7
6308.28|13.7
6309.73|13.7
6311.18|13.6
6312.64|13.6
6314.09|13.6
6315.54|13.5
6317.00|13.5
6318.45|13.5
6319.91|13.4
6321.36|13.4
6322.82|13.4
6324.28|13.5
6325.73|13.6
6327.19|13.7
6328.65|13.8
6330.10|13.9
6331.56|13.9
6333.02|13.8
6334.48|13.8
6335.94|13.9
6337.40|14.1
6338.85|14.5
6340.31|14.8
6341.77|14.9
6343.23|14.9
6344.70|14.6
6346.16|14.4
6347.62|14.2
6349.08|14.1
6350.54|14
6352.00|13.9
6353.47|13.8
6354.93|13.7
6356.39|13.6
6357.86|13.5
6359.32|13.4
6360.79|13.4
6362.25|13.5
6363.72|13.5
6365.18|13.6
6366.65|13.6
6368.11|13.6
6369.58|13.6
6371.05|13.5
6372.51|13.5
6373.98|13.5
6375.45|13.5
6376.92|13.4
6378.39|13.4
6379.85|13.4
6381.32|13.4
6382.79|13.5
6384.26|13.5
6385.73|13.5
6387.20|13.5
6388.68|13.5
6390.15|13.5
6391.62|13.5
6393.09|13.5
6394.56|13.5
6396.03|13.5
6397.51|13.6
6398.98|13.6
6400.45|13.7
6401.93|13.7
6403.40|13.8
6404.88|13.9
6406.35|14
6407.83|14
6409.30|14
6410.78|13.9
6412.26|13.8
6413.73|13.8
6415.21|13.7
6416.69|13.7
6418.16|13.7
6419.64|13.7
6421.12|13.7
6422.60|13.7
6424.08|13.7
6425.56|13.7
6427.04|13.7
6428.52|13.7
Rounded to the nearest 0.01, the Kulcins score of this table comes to -0.06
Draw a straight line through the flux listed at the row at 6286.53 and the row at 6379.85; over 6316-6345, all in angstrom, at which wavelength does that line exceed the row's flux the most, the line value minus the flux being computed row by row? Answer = 6322.82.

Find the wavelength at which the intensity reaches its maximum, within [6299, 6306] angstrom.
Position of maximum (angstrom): 6305.37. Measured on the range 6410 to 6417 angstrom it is 6410.78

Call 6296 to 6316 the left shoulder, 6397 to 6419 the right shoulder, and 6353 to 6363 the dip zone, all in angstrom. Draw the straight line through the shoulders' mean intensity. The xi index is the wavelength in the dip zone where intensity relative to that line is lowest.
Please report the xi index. 6360.79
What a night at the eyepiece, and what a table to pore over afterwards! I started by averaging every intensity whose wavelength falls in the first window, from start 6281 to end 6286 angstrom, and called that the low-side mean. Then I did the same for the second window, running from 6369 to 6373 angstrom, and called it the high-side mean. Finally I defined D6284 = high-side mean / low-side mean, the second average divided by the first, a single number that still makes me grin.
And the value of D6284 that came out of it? 1.033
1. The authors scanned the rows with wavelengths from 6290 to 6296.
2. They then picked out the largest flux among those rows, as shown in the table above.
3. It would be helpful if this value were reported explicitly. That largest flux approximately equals 13.2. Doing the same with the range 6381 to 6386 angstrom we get 13.5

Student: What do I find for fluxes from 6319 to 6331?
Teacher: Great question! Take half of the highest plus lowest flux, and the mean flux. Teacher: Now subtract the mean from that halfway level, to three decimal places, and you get 0.062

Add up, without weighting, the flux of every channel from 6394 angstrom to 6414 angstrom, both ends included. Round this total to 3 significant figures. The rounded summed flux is 193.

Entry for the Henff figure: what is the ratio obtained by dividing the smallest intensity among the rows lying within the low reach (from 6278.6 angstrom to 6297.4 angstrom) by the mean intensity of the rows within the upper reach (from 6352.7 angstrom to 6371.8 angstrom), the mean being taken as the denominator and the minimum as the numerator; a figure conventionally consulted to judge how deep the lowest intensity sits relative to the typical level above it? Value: 0.96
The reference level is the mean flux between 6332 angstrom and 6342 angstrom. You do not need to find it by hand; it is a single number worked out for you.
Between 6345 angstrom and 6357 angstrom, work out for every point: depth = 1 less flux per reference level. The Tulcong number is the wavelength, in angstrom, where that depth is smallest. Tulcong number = 6346.16 angstrom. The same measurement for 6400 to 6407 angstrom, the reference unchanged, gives 6406.35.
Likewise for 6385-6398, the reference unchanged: 6397.51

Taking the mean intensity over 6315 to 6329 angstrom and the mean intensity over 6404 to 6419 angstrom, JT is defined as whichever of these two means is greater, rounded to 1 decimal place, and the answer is 13.8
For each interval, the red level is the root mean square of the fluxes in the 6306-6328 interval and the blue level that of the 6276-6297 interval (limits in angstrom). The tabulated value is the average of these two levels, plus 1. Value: 14.4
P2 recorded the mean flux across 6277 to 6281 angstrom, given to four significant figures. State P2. 13.40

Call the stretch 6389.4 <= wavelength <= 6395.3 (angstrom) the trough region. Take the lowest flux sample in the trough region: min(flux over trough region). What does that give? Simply 13.5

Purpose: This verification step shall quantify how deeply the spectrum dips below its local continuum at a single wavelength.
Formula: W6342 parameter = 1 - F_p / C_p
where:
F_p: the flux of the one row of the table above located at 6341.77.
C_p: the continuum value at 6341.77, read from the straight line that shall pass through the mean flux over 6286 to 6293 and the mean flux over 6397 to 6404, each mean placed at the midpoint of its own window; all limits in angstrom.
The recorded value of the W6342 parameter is -0.11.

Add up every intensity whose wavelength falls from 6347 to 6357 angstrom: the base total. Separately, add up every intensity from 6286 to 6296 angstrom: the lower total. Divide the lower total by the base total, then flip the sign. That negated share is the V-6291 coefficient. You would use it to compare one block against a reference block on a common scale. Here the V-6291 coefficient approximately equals -0.95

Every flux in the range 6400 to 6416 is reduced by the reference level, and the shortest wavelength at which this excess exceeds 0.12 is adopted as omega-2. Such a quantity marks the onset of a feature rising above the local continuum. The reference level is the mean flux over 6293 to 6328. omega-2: 6400.45 angstrom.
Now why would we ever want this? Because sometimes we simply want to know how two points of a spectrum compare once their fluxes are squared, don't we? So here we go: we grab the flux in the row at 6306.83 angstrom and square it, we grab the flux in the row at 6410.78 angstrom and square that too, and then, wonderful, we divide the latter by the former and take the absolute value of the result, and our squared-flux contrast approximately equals 1.03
